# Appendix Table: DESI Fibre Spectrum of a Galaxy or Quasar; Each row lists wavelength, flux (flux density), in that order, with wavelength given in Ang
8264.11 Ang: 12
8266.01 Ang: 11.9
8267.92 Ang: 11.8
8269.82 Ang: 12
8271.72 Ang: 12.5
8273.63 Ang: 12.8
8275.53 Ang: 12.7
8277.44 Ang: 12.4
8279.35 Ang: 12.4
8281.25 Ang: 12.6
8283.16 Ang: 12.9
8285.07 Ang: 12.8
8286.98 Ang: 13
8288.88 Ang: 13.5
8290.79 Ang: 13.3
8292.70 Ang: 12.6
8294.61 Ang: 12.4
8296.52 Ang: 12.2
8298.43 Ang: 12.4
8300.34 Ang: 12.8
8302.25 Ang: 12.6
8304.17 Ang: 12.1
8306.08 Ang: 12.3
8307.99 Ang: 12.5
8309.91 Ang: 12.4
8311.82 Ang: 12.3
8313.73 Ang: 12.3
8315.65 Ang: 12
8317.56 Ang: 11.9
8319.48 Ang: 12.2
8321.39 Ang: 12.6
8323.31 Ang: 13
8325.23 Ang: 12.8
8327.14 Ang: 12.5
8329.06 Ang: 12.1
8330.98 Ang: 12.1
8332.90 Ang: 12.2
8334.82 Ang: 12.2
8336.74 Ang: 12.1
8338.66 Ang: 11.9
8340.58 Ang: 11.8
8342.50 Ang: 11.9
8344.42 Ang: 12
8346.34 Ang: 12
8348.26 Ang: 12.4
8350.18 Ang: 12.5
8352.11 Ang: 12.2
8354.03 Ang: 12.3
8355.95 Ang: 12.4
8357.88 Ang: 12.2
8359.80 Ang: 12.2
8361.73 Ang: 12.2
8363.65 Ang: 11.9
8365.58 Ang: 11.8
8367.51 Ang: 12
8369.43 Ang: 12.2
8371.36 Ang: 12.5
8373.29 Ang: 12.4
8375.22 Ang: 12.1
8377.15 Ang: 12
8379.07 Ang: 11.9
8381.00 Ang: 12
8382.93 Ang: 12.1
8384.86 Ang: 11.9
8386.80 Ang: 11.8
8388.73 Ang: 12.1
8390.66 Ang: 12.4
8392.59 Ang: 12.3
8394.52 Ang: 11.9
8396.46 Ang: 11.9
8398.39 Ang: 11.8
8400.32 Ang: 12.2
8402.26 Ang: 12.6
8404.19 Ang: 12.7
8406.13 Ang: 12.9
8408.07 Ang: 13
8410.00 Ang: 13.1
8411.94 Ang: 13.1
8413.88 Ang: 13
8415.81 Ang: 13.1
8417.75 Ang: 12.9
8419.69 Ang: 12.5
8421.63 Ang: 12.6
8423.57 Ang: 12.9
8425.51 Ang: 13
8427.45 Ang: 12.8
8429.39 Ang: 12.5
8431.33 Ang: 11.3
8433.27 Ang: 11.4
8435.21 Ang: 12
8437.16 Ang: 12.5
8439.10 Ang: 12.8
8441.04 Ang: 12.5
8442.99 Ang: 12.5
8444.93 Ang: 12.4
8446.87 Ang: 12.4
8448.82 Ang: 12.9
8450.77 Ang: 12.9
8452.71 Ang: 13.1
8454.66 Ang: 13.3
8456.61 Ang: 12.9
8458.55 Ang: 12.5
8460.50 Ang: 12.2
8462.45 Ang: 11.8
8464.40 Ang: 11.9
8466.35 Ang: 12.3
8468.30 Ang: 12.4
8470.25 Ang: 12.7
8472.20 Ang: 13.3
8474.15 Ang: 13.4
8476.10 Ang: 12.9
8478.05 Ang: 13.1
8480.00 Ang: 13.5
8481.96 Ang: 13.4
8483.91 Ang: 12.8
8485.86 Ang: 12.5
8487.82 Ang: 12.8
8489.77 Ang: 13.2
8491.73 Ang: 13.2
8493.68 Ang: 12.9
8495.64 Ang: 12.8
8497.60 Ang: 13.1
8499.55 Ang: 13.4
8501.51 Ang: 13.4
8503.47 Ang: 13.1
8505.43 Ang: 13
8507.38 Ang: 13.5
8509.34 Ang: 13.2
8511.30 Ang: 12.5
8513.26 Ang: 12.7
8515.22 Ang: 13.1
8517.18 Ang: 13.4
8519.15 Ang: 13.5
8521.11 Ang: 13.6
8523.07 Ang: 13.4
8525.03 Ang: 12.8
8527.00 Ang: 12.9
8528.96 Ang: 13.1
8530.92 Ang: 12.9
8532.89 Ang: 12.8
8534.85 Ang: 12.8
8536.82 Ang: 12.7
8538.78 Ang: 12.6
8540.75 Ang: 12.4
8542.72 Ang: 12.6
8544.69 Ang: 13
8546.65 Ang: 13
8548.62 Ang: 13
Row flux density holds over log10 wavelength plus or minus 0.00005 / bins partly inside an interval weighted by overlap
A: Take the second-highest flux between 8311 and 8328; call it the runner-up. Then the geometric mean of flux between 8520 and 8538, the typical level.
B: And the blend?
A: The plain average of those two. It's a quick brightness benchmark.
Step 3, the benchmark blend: 12.9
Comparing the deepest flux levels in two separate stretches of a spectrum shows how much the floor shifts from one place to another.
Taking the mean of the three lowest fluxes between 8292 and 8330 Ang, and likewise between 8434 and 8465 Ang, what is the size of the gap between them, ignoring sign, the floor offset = 0.10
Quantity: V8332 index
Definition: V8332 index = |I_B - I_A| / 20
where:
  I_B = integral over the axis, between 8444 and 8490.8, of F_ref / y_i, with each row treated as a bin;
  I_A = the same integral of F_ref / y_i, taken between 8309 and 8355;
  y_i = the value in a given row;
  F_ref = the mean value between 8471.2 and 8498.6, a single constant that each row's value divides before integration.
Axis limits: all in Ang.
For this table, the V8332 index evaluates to 0.06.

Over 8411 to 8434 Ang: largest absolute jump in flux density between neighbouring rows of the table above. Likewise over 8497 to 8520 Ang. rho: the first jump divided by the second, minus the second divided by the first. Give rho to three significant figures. 1.13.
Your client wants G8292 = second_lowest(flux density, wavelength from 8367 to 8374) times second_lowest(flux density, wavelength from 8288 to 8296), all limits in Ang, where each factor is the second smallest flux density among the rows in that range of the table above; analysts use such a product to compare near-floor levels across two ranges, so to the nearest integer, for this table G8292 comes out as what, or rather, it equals 154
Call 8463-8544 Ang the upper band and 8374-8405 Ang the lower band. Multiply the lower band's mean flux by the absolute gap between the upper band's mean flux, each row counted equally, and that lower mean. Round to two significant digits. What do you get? 10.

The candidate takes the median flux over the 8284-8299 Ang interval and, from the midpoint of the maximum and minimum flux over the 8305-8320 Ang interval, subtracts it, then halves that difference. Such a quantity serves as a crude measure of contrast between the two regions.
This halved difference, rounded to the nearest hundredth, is -0.25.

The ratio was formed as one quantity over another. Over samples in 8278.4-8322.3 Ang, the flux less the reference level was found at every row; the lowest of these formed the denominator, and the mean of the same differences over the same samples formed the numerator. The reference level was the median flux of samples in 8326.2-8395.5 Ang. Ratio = -2.1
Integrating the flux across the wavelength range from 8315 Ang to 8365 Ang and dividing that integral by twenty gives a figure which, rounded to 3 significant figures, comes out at 30.5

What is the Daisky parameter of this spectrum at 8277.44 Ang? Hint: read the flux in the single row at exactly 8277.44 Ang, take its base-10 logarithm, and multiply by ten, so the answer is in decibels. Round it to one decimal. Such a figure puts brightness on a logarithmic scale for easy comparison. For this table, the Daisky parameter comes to 10.9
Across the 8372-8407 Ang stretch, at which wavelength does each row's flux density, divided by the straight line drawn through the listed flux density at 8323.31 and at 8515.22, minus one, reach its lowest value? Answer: 8398.39 Ang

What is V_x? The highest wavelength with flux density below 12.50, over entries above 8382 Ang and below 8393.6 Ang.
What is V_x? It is 8392.59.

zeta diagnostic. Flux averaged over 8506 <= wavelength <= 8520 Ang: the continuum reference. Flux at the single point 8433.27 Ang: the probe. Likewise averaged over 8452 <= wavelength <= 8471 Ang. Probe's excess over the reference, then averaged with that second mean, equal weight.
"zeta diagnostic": 5.39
